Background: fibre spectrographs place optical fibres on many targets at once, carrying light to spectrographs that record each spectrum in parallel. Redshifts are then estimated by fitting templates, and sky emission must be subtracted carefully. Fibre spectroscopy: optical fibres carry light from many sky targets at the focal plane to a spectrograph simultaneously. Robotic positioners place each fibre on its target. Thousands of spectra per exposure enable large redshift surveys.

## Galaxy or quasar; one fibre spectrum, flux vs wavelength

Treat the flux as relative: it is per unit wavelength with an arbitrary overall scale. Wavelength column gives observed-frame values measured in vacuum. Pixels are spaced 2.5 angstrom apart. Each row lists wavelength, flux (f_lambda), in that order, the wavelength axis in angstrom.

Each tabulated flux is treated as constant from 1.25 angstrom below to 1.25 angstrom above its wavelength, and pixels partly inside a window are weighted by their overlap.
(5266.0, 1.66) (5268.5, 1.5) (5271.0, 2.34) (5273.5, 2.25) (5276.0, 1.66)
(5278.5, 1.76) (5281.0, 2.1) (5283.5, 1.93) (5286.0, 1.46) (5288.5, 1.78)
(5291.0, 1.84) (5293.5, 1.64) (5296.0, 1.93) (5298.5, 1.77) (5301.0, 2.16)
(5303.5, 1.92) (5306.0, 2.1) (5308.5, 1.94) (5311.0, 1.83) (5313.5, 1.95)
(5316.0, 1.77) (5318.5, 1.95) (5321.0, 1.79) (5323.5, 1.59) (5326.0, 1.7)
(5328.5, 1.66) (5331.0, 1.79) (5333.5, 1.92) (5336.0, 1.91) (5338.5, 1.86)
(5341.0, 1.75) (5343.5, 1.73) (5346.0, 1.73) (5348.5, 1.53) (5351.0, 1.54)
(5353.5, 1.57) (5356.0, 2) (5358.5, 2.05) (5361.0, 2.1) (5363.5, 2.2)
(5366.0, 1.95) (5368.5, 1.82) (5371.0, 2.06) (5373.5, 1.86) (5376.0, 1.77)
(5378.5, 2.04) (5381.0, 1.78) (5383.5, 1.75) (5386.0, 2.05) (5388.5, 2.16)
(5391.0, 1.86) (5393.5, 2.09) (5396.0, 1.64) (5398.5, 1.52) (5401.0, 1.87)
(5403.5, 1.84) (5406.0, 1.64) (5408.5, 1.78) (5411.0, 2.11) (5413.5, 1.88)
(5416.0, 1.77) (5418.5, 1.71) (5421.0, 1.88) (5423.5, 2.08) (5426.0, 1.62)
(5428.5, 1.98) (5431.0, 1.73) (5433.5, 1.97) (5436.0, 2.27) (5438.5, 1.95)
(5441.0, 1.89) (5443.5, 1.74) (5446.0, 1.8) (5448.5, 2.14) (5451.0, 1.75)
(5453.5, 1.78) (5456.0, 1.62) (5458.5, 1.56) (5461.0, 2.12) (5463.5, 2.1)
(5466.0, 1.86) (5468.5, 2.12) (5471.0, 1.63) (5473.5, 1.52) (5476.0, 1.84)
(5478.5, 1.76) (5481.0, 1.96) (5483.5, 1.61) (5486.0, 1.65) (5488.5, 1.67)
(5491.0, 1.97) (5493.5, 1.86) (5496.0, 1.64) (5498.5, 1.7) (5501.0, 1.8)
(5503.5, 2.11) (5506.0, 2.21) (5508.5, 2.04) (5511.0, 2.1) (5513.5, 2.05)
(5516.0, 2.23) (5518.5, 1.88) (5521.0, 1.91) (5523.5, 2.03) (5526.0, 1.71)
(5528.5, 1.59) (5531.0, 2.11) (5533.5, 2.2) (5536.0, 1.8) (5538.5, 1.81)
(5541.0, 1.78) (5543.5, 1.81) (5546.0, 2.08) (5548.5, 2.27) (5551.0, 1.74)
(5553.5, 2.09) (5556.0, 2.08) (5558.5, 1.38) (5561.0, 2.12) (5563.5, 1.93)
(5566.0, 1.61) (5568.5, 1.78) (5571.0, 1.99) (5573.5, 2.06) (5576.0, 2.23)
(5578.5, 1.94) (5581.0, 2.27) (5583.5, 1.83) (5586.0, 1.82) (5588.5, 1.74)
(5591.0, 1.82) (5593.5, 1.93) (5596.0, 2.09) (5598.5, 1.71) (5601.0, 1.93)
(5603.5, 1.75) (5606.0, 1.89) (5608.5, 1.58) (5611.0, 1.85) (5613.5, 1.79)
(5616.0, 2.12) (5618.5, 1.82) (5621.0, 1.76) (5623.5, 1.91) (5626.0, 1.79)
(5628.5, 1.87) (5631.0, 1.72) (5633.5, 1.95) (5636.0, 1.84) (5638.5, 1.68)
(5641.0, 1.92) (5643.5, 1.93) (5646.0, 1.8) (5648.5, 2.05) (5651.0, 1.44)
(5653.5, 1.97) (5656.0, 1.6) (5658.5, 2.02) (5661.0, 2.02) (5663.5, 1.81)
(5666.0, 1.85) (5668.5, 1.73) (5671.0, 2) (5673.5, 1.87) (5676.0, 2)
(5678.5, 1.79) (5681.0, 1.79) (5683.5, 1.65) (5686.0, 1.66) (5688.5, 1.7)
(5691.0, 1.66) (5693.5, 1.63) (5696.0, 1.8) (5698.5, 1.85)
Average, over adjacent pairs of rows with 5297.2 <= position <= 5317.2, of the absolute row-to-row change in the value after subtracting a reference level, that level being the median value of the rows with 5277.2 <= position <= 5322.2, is 0.197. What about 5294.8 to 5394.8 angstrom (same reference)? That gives 0.153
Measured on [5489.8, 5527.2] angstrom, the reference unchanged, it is 0.156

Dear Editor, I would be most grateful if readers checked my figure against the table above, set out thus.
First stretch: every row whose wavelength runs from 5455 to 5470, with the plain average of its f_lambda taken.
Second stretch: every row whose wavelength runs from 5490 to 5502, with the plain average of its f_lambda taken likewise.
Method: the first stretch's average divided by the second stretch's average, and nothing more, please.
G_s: 1.06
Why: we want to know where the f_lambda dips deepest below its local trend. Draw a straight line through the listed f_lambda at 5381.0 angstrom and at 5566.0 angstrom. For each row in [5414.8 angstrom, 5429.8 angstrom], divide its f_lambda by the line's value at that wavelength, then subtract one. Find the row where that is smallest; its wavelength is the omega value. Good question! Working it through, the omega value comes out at 5426.0 angstrom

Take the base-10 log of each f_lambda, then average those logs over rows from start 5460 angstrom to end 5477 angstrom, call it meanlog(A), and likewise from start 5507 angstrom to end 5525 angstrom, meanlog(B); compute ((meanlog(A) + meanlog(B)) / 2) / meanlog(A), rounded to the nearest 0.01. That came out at 1.07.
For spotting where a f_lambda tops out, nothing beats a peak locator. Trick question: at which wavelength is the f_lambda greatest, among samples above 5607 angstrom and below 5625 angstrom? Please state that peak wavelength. 5616.0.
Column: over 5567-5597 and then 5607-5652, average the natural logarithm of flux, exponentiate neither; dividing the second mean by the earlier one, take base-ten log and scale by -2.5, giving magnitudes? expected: 0.12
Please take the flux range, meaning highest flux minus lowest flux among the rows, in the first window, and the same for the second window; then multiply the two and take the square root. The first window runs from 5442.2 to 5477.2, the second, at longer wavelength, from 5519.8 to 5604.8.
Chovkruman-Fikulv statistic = 0.74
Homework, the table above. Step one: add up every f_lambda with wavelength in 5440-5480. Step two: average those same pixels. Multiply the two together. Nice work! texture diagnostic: 53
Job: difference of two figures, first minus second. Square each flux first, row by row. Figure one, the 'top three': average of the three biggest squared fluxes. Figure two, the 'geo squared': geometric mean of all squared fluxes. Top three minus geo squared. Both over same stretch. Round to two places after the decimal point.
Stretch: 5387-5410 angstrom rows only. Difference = 0.89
